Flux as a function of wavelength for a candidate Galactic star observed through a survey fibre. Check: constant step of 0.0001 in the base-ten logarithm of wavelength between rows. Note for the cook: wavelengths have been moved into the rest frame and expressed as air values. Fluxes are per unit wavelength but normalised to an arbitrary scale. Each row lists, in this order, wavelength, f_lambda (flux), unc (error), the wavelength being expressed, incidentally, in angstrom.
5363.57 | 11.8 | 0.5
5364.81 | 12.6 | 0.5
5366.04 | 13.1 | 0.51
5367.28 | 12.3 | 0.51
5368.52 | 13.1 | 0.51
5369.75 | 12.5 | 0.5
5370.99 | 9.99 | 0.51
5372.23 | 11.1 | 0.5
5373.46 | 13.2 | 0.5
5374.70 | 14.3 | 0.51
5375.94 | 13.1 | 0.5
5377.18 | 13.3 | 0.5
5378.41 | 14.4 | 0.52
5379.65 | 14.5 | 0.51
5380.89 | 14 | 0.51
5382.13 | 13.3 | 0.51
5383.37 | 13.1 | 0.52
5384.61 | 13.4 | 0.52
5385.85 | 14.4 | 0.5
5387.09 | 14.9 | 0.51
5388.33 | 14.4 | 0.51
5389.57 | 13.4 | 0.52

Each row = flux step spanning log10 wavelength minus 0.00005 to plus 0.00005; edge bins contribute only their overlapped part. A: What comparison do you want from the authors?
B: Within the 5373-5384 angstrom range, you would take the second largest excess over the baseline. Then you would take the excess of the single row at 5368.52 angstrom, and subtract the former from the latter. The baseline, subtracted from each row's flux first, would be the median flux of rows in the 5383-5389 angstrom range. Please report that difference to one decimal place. -1.3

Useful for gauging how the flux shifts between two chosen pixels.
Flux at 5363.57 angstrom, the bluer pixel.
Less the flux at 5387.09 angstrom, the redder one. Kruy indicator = -3.1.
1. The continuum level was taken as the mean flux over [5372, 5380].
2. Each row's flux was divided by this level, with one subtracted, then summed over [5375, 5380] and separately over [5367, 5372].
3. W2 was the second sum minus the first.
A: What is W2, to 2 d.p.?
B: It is -0.55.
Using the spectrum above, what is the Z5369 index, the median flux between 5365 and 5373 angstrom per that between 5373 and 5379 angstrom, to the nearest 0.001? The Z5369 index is 0.932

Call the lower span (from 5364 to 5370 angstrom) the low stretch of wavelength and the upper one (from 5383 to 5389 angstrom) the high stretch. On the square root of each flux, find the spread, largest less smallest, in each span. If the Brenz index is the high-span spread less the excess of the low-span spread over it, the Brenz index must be 0.37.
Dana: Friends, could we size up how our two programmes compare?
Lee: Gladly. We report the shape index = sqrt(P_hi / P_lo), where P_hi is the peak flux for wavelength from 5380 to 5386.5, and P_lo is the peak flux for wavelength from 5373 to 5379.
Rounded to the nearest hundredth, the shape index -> 1.00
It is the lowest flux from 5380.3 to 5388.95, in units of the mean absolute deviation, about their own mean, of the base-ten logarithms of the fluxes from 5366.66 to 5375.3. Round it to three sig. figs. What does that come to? 343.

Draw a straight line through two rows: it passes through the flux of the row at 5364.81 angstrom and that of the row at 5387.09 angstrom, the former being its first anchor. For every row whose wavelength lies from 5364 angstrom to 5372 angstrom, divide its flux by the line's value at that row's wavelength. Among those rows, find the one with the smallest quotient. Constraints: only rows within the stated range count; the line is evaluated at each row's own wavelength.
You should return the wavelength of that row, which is 5370.99 angstrom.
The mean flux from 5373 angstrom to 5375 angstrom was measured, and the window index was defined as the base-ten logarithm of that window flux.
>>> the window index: 1.14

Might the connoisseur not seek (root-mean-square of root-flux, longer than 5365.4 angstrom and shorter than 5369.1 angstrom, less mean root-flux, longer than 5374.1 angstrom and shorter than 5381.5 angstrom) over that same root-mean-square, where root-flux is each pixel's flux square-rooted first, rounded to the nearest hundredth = -0.04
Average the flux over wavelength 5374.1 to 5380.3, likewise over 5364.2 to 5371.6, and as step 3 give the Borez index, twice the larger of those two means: 27.8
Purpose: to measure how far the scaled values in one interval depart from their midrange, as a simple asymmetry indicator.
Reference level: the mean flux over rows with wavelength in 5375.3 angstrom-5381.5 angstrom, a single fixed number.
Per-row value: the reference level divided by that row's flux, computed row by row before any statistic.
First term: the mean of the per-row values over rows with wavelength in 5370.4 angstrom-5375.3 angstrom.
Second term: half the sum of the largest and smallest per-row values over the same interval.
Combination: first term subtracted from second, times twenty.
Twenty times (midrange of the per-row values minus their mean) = 0.29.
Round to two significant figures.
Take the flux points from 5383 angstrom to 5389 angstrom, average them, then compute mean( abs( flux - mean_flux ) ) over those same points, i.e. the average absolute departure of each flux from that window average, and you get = 0.63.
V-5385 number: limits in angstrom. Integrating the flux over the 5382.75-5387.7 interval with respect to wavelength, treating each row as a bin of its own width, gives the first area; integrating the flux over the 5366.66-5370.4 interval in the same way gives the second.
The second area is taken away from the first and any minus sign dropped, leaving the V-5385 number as 22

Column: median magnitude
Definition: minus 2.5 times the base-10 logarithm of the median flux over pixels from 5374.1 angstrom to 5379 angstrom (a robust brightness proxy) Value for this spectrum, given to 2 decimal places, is -2.85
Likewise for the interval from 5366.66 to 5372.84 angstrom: -2.72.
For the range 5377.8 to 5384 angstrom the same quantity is -2.87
